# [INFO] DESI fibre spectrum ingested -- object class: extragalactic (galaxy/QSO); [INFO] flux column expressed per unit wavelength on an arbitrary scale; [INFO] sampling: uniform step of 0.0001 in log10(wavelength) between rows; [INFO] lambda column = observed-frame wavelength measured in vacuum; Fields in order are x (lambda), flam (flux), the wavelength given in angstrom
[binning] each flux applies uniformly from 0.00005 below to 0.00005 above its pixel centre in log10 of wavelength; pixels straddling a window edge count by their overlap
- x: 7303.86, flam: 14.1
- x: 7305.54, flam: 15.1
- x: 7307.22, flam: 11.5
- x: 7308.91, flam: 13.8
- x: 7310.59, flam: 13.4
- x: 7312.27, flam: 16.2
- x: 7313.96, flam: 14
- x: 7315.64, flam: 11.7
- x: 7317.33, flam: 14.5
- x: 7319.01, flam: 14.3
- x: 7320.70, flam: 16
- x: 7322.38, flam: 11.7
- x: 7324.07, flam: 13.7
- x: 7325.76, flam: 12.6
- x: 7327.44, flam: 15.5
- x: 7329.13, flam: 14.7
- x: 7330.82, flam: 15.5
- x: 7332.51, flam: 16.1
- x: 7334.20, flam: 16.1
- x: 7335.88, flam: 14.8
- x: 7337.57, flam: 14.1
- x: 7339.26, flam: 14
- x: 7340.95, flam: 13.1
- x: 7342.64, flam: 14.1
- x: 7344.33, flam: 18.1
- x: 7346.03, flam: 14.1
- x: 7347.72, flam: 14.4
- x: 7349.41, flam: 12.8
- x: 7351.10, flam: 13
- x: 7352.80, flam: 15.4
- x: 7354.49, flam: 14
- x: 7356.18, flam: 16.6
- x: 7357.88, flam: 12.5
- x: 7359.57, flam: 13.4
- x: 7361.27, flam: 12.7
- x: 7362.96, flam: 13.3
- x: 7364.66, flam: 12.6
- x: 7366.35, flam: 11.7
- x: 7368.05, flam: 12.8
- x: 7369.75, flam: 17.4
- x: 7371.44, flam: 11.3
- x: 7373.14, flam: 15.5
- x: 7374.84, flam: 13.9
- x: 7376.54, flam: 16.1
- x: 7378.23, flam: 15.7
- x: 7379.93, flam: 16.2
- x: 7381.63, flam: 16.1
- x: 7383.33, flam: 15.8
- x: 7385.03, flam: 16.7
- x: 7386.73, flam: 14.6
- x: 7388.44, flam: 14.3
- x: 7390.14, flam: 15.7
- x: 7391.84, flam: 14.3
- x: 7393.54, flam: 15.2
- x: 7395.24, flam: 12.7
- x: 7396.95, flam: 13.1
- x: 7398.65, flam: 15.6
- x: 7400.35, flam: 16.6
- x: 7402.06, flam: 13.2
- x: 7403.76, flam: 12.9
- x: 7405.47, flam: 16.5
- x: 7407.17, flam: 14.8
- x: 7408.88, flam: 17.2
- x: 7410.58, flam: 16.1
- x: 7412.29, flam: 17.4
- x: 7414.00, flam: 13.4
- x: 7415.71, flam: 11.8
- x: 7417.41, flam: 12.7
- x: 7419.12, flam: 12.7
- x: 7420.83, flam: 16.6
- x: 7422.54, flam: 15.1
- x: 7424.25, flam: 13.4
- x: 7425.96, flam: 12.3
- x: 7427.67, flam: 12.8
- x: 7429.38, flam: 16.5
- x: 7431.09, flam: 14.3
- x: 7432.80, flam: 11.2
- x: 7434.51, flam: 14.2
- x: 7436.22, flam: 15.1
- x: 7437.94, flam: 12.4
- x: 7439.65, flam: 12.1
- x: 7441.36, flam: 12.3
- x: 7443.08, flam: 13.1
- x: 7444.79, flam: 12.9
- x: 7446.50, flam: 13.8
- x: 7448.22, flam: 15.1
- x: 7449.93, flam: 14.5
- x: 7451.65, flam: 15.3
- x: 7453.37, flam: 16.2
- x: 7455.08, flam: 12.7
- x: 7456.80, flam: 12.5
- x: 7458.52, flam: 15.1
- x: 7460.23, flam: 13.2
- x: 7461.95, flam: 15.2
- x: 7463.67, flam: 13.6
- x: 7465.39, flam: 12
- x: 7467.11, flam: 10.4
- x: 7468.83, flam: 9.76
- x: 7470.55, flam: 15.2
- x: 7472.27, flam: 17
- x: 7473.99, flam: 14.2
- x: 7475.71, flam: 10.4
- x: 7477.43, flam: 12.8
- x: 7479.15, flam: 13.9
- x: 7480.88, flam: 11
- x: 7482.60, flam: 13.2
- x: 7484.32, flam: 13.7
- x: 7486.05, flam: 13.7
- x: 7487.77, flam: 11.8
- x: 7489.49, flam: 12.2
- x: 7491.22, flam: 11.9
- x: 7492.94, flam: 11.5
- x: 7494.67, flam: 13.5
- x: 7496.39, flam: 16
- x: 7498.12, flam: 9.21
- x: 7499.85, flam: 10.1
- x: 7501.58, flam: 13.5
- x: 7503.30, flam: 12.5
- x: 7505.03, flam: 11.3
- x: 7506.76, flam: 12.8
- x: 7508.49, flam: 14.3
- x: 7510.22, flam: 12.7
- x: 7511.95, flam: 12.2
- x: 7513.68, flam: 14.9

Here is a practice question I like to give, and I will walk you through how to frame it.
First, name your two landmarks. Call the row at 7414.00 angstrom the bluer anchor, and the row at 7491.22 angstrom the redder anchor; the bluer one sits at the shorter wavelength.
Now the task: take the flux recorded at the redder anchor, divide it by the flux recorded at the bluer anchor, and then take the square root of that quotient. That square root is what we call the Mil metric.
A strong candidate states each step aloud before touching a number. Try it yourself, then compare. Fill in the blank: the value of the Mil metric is 0.94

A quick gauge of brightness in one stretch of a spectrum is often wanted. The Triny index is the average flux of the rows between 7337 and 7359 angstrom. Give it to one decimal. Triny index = 14.3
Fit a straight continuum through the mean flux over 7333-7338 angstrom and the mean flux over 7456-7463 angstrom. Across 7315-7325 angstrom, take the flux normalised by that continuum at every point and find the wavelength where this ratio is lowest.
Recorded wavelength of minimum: 7315.64 angstrom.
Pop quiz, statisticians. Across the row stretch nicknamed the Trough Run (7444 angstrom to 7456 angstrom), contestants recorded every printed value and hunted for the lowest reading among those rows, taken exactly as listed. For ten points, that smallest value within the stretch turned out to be 12.7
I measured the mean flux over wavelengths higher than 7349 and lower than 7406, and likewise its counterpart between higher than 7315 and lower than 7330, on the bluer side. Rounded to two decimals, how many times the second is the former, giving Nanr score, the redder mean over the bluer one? 1.04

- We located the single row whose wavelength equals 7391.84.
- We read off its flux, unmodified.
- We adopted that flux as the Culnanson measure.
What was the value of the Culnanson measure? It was 14.3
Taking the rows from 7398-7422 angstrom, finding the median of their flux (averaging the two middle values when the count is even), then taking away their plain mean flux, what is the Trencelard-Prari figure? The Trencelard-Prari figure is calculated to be 0.38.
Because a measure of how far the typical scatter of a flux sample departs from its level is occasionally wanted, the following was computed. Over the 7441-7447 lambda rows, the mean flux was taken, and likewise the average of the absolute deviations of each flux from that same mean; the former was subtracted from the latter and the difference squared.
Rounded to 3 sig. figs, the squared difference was 159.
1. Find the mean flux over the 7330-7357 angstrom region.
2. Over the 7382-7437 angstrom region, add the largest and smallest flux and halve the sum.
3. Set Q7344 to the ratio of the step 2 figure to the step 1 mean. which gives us 0.969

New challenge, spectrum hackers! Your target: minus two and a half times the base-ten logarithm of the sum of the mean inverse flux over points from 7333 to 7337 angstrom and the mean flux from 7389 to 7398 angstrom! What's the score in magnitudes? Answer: -2.89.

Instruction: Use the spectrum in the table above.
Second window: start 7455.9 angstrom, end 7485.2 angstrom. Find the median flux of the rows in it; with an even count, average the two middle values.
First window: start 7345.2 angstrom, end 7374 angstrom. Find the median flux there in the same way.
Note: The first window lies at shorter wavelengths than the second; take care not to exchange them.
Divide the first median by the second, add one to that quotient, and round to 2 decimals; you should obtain 2.01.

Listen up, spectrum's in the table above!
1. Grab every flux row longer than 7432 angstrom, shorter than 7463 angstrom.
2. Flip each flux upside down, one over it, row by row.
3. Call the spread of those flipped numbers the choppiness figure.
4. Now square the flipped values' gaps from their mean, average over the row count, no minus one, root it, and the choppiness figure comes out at 0.0074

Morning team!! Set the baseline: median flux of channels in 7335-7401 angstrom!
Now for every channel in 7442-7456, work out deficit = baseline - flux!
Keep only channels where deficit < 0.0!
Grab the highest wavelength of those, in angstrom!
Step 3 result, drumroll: 7453.37 angstrom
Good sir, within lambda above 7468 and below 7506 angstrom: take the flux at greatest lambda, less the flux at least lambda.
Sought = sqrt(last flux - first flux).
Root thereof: 1.2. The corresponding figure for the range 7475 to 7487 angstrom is 1.8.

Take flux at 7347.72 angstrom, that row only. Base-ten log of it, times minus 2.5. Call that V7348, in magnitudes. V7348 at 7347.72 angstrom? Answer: -2.90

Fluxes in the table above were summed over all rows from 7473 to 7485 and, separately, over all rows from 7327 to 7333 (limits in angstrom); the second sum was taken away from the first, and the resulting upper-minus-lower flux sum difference 27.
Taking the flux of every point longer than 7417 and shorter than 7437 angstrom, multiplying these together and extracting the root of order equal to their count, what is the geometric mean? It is 13.8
